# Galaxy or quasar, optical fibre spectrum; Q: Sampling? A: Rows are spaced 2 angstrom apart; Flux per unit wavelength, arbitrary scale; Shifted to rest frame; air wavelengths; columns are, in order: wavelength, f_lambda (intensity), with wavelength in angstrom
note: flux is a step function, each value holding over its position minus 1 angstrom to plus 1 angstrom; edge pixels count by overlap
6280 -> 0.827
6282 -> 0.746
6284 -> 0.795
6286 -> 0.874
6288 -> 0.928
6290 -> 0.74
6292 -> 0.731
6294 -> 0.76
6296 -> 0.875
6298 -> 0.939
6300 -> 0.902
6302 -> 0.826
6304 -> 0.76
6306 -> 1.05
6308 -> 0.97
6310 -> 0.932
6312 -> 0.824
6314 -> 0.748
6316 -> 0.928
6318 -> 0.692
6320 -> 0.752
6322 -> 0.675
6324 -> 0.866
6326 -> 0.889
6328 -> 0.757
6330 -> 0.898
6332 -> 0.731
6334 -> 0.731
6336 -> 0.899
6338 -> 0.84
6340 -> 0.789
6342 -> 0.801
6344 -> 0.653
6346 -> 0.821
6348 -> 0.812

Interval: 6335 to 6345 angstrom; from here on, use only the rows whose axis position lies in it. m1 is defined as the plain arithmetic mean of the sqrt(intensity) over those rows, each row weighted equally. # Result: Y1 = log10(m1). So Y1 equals -0.050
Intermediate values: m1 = 0.89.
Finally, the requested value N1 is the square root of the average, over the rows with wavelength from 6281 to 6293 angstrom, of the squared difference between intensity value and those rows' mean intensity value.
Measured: 0.074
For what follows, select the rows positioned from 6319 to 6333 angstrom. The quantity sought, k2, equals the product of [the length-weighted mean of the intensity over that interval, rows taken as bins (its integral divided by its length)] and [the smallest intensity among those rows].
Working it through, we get 0.54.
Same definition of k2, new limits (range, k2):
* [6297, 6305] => 0.65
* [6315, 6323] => 0.51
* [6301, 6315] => 0.65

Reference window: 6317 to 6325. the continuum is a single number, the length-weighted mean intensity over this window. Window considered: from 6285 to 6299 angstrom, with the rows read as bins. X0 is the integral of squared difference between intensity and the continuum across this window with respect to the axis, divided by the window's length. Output 0.0148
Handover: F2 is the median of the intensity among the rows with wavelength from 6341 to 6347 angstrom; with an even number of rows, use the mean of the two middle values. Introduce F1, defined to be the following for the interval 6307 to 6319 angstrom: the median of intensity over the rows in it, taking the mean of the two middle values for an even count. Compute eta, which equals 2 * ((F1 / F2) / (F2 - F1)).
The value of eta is -29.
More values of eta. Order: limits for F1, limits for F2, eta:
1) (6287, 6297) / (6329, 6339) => 23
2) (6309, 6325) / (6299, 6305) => 50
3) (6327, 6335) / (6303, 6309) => 7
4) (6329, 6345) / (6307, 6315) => 22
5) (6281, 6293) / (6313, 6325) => -100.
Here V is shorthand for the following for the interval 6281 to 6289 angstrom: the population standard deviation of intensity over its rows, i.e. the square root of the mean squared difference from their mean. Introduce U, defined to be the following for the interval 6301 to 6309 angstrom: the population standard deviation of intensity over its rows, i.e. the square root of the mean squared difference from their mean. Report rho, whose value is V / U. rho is 0.61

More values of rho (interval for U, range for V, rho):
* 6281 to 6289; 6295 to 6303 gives 0.59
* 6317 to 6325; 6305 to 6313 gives 1.09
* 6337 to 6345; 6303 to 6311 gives 1.50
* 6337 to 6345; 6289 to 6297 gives 0.82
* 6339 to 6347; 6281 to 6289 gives 1.06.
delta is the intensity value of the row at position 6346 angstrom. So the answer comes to 0.821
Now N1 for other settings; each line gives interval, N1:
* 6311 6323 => 0.085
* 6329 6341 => 0.070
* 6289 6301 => 0.083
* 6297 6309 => 0.095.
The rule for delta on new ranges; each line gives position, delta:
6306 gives 1.05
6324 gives 0.866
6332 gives 0.731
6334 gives 0.731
